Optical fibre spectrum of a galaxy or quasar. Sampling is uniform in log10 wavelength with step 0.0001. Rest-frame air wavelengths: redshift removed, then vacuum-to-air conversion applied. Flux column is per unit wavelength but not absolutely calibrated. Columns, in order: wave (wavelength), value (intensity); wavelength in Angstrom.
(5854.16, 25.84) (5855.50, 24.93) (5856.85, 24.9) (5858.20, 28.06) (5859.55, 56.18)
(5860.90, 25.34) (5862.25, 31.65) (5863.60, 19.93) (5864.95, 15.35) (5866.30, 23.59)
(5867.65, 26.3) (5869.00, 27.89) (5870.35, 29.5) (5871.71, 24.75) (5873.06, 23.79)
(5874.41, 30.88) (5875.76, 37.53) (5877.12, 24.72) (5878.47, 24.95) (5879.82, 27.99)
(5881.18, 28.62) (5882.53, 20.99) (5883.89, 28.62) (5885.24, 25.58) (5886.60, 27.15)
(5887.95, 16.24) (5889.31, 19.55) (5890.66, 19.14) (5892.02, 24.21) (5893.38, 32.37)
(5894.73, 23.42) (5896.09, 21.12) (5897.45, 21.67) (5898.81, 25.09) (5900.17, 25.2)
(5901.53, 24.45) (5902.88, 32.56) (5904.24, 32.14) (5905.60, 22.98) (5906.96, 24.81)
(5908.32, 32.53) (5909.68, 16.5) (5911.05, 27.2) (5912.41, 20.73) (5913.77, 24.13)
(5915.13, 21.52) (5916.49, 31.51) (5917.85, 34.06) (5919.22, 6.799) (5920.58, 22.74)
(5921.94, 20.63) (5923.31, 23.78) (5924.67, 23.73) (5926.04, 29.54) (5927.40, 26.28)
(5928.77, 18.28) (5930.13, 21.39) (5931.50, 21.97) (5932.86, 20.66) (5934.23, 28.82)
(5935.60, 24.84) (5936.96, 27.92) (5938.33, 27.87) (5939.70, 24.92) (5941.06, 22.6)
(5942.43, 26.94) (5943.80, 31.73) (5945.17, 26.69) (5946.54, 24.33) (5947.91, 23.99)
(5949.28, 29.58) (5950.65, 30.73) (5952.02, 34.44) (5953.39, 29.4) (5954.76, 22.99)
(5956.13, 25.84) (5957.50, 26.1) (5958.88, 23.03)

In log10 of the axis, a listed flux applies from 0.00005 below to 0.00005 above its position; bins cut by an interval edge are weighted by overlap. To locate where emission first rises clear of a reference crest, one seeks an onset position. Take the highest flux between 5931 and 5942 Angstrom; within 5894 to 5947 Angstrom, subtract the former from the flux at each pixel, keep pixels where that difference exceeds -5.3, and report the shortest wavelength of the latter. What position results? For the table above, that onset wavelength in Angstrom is 5898.81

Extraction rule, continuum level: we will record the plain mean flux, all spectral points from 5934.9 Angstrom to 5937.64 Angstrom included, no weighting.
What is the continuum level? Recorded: 26.4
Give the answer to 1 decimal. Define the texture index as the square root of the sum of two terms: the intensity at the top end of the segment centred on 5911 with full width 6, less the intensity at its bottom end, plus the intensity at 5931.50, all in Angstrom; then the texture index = 3.7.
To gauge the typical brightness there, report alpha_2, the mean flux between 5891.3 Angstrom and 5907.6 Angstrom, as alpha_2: 25.8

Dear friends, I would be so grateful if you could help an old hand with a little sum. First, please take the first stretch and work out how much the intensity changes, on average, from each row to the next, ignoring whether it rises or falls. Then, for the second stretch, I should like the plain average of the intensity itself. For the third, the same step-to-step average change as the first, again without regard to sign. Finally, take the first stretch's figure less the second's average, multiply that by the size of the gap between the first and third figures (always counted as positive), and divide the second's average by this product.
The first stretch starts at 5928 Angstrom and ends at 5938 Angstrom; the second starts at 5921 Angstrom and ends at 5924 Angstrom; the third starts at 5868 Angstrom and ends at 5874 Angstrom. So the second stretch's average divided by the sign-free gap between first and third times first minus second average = -1.3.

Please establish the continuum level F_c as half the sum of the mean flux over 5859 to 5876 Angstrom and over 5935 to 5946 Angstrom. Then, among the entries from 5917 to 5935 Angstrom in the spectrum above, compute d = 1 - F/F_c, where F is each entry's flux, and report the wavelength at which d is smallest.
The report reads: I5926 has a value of 5917.85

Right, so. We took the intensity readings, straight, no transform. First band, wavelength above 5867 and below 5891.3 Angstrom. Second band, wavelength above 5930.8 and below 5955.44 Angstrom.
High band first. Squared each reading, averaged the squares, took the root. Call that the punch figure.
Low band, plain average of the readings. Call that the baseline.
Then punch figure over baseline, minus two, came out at -0.96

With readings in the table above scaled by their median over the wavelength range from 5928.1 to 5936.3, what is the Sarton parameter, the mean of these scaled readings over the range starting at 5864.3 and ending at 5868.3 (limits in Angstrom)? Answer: 1.00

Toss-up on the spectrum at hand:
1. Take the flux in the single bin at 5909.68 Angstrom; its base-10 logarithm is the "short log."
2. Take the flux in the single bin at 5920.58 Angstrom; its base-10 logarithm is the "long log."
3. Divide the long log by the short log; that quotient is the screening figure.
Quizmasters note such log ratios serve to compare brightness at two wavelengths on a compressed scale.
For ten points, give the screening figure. 1.11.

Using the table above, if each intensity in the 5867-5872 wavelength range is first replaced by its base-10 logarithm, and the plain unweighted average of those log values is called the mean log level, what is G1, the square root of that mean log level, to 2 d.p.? 1.20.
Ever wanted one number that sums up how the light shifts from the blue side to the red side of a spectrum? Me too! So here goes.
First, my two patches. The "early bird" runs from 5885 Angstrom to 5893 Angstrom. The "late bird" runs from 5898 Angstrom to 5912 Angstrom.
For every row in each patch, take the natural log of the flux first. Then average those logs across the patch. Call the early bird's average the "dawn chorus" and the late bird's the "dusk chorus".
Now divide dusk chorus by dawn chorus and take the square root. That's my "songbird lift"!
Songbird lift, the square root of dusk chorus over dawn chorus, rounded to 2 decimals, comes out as 1.03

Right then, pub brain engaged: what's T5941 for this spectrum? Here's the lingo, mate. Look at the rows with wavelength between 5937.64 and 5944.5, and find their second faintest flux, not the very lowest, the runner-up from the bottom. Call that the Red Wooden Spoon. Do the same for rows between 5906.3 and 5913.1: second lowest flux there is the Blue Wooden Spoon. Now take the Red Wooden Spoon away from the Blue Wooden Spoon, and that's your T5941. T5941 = -4.2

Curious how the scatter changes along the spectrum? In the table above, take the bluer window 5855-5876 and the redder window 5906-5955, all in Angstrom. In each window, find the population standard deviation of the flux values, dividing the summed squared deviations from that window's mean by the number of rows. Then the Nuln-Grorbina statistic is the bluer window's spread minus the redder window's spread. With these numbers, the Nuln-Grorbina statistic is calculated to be 3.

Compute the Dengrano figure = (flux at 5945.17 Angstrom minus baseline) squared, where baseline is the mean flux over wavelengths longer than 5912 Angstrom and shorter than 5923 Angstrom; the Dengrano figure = 15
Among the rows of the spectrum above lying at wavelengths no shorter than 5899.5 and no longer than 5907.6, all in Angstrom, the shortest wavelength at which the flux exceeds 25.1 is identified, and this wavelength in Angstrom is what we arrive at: 5900.17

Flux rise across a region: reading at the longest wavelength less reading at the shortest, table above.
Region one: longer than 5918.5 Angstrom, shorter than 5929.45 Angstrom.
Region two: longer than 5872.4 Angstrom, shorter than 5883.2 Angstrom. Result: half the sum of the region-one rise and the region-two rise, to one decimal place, 4.3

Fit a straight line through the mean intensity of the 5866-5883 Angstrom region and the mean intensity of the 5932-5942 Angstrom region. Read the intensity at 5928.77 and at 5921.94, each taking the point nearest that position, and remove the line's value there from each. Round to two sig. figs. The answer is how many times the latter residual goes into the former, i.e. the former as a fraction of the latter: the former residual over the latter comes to 1.4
